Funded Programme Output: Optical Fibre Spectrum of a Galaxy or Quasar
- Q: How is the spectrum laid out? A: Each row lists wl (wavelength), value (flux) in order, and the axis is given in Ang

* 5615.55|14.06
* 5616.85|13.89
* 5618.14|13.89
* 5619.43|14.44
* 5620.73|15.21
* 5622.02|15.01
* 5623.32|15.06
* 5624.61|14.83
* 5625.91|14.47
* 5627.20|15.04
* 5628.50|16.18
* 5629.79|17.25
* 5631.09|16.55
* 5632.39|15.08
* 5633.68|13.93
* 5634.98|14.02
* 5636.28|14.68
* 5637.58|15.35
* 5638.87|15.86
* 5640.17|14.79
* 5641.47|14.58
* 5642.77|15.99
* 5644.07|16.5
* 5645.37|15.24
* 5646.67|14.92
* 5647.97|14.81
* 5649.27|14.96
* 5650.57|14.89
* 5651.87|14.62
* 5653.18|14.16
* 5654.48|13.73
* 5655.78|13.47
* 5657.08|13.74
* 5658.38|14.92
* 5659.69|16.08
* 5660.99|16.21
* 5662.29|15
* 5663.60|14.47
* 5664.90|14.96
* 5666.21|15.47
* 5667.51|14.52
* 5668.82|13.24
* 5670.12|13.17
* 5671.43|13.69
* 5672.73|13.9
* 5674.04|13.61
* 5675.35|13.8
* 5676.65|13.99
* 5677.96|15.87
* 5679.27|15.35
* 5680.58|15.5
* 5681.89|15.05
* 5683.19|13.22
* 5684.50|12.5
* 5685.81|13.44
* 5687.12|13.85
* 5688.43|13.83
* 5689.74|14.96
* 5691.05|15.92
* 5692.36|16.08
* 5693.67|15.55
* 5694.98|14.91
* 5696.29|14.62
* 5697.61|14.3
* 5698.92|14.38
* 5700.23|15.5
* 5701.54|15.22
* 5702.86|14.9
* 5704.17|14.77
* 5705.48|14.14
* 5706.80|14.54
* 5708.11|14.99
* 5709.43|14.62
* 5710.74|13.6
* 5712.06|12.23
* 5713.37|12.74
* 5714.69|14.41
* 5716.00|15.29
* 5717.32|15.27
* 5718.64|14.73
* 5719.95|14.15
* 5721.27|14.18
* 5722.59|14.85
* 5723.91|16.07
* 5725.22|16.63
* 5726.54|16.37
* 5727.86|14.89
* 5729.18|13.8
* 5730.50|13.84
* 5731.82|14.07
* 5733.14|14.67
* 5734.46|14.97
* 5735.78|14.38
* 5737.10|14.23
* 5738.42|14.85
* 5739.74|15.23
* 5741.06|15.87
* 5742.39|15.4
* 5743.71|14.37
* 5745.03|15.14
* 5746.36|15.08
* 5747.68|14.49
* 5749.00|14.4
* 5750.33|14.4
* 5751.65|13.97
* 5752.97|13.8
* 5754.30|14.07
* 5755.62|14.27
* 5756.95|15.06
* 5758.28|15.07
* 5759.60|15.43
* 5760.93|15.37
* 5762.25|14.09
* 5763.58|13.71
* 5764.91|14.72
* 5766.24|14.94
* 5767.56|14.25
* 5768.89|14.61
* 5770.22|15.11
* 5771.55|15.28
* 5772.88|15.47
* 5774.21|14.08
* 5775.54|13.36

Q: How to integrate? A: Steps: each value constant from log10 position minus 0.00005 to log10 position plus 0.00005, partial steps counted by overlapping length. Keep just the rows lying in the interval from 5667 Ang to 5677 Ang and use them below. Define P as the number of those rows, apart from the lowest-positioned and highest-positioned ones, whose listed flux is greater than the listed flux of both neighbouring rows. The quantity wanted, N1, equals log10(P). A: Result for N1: 0.0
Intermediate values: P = 1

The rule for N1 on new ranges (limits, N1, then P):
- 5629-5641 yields 0.0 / 1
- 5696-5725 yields 0.5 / 3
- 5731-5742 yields 0.0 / 1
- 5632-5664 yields 0.6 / 4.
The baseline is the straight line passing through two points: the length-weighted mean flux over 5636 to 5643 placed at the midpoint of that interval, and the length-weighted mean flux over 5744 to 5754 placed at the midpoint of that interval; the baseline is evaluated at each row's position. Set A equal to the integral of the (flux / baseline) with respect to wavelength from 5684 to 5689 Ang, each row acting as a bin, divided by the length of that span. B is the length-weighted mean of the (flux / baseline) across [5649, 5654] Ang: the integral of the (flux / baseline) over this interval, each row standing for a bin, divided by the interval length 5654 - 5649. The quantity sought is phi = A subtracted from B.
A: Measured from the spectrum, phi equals 0.06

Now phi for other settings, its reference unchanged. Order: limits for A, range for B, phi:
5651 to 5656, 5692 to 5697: 0.10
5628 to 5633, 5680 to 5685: -0.12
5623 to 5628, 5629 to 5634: 0.07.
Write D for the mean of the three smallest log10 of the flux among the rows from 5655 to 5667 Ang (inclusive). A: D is 1.143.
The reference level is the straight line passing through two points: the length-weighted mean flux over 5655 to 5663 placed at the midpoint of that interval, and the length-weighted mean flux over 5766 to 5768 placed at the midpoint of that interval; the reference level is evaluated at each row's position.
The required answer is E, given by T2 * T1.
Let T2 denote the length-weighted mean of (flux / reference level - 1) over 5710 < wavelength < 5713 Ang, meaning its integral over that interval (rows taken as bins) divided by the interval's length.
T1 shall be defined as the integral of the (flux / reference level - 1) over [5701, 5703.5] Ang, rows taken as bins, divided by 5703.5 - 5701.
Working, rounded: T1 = 0.019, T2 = -0.123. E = -0.0023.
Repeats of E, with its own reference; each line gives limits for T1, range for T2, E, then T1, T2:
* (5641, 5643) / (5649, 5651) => 0.0000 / 0.018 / 0.001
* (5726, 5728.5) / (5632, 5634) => -0.0017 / 0.060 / -0.028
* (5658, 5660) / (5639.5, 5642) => -0.0006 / 0.040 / -0.015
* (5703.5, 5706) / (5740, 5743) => -0.0012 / -0.020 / 0.061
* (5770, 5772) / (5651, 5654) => -0.0014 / 0.041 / -0.034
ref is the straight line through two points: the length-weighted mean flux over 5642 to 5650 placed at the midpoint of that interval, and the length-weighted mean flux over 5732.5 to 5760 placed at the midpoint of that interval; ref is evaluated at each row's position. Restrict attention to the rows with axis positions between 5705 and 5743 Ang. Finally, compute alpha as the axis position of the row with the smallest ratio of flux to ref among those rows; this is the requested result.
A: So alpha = 5712.06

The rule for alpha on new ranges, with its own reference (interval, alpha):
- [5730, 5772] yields 5730.50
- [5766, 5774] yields 5767.56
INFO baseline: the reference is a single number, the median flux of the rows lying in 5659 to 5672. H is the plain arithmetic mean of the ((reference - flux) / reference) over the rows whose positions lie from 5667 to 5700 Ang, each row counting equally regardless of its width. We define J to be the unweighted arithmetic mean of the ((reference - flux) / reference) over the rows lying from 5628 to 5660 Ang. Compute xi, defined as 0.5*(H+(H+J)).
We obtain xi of 0.01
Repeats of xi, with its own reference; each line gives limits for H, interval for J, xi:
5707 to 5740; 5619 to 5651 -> -0.01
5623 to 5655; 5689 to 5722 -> -0.02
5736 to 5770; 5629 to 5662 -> -0.01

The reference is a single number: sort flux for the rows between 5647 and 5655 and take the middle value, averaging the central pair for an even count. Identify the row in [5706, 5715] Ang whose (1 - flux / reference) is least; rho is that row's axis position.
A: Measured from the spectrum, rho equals 5708.11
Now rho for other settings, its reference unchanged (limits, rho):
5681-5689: 5681.89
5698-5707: 5700.23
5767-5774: 5772.88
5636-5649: 5644.07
